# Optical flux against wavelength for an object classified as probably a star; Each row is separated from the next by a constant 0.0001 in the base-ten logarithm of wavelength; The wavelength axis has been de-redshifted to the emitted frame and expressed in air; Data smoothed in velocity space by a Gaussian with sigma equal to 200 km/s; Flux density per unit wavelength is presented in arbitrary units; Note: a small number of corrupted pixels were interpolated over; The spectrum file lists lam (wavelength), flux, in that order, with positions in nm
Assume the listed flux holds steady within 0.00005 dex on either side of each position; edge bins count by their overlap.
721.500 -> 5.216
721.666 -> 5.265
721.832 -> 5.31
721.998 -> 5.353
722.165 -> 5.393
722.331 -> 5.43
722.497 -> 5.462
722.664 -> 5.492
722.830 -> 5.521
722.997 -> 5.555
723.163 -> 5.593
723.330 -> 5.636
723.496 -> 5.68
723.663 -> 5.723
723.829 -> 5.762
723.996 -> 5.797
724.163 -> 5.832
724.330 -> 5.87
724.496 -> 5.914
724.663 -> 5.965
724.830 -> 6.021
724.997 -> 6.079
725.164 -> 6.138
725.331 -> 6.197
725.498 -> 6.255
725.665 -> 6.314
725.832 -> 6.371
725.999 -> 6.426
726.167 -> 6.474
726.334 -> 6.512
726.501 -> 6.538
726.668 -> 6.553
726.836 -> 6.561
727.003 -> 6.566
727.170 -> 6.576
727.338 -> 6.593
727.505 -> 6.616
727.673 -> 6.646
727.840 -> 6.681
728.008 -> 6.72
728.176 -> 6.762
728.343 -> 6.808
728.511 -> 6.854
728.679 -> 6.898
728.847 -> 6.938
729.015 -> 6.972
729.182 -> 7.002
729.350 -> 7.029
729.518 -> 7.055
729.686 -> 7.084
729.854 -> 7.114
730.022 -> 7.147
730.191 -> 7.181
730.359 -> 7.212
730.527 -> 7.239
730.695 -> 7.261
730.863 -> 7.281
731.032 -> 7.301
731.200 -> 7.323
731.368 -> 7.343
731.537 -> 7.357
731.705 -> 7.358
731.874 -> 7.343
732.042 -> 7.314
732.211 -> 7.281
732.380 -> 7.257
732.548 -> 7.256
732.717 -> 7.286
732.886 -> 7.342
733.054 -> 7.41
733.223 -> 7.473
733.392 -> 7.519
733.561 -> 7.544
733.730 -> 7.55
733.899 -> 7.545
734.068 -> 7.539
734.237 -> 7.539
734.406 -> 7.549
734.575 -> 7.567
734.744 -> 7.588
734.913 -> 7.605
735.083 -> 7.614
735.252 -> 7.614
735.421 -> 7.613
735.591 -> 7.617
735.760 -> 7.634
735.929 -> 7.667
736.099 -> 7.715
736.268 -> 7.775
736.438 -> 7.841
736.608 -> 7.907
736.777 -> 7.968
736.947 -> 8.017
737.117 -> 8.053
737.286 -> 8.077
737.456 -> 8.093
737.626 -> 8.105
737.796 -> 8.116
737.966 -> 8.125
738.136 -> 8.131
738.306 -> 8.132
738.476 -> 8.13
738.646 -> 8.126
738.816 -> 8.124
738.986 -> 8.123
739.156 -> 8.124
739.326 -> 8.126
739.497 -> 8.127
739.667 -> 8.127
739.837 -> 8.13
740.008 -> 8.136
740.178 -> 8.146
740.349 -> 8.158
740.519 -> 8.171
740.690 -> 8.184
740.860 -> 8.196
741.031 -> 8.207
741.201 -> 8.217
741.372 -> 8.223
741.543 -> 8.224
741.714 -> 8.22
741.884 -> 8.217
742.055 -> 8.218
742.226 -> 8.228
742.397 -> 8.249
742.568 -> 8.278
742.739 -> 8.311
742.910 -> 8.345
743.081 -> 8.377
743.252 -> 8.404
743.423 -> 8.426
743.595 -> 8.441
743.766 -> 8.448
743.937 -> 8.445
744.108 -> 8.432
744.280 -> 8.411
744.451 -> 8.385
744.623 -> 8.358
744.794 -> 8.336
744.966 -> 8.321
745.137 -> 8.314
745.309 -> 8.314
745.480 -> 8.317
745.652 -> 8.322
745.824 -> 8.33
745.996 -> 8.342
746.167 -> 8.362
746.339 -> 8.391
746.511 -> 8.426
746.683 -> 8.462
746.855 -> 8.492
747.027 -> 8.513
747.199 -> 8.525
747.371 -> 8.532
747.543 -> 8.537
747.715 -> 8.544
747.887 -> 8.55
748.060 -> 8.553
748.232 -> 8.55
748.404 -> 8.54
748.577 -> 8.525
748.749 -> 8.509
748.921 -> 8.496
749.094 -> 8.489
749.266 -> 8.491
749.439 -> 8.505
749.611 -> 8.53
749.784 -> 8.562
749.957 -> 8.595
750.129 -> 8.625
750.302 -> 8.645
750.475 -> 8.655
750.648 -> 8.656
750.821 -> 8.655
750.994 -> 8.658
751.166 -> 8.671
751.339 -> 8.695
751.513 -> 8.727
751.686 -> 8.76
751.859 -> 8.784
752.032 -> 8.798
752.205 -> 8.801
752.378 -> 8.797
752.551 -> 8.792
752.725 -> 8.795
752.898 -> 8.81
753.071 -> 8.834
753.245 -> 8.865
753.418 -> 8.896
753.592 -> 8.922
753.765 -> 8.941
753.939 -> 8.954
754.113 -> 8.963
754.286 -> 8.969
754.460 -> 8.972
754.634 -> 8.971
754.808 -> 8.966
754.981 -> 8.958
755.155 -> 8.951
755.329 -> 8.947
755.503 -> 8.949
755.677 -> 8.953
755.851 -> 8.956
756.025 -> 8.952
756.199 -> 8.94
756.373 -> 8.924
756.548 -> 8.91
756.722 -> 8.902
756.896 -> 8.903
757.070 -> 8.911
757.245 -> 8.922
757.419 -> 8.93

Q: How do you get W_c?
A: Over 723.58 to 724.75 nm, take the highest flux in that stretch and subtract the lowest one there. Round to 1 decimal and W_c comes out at 0.2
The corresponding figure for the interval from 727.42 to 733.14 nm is 0.8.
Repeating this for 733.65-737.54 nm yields 0.6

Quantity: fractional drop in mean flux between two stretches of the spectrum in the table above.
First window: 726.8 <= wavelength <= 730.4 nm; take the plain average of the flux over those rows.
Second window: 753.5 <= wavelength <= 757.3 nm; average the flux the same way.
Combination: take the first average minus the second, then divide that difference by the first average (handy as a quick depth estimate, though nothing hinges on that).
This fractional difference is -0.30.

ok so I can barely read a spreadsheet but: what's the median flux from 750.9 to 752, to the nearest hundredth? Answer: 8.71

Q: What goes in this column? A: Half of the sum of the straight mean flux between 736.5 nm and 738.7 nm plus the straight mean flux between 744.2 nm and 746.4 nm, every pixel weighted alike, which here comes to 8.2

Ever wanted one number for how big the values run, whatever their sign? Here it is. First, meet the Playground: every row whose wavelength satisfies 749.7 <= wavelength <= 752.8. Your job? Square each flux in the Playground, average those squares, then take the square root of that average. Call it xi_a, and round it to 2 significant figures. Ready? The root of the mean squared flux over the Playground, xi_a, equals 8.7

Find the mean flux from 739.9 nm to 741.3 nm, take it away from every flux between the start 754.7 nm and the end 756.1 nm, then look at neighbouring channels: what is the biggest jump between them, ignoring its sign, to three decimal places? 0.008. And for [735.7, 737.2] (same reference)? 0.066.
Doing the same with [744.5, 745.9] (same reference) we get 0.022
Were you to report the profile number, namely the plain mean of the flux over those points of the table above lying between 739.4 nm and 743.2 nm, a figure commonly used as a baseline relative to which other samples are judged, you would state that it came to 8.21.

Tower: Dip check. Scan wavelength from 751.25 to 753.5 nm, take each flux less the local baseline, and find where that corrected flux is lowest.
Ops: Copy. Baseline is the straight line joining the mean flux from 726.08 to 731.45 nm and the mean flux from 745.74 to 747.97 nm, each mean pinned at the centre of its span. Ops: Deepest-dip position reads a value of 752.725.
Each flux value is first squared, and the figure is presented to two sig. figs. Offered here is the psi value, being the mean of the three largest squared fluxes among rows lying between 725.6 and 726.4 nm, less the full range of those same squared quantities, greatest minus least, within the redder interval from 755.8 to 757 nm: 41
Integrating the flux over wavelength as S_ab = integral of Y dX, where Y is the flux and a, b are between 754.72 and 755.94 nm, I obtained 10.9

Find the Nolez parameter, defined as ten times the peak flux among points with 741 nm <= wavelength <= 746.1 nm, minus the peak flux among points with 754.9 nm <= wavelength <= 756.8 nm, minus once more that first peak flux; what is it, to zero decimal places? 67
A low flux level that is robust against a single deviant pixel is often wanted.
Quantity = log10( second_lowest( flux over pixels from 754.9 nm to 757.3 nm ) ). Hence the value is 0.95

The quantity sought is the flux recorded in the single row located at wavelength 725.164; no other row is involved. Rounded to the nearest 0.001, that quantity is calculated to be 6.138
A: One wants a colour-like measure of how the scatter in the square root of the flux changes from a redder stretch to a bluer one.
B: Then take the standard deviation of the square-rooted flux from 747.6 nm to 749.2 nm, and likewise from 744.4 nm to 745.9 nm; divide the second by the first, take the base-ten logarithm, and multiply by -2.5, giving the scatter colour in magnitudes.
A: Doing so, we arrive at 0.0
